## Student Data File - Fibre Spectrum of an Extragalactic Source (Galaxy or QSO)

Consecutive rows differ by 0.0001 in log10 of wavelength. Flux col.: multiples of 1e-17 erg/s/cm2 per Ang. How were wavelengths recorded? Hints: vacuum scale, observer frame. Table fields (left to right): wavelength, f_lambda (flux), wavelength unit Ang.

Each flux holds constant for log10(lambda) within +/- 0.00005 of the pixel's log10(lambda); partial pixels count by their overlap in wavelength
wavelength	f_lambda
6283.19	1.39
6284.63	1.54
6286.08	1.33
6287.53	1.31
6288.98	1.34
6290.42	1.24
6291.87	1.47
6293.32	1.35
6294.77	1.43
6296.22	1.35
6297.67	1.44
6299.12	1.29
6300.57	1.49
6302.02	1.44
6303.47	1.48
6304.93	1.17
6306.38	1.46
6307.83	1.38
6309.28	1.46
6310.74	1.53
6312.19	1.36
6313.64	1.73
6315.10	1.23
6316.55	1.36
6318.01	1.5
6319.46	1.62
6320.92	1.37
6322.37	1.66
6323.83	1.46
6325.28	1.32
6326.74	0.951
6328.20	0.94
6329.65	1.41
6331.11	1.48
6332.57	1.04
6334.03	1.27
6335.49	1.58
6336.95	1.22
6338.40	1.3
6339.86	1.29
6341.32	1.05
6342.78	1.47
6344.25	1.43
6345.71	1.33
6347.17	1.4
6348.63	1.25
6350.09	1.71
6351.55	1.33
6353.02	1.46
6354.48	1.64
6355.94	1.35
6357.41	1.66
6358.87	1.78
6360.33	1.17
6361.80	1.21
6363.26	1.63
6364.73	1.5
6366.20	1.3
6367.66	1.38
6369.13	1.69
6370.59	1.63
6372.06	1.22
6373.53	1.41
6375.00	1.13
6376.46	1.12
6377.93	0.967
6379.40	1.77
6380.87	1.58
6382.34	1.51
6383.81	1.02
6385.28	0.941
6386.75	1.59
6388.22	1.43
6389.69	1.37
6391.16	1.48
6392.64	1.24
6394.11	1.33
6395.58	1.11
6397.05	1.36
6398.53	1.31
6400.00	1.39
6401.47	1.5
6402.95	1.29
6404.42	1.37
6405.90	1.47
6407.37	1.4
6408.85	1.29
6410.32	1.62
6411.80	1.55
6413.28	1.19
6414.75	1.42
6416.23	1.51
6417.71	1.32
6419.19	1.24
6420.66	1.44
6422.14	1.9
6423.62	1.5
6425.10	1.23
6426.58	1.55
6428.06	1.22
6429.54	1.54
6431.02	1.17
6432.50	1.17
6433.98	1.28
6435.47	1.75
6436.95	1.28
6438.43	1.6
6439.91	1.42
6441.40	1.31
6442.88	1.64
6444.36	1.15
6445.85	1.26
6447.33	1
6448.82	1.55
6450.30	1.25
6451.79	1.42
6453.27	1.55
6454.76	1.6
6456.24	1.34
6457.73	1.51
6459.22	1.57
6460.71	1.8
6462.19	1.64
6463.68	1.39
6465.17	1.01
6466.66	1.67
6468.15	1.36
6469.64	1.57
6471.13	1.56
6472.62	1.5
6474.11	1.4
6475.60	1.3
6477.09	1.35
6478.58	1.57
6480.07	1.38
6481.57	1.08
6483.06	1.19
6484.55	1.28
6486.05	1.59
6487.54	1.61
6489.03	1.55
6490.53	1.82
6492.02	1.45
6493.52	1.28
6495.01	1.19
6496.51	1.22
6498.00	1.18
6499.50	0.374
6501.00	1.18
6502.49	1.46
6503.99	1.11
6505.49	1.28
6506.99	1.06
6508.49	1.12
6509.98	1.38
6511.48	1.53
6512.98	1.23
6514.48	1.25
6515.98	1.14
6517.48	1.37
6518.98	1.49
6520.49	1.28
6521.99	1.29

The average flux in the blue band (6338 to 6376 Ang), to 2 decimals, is 1.41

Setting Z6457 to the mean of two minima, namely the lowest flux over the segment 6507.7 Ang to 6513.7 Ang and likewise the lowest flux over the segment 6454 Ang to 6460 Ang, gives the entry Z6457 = 1.23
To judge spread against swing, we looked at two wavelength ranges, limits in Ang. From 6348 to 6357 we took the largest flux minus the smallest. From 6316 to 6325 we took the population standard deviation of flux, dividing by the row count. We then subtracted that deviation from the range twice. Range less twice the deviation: 0.232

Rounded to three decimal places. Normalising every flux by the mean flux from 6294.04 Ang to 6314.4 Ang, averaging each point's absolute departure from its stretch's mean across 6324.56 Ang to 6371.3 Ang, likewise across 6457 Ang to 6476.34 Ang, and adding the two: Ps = 0.224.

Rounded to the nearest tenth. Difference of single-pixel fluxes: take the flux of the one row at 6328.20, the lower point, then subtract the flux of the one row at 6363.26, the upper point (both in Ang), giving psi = -0.7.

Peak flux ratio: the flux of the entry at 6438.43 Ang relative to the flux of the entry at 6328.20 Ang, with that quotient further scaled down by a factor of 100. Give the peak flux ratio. 0.017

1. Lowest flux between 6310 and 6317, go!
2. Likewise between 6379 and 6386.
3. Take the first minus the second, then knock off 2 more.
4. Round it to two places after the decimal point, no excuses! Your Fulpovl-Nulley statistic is -1.71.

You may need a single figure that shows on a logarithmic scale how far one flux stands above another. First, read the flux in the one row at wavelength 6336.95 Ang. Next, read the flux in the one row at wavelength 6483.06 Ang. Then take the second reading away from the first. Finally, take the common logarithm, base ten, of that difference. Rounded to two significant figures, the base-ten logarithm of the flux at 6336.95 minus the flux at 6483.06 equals -1.5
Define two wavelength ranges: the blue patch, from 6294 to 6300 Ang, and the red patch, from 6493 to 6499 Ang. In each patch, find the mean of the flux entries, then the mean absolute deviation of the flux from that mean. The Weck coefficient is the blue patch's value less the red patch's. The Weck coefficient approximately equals 0.025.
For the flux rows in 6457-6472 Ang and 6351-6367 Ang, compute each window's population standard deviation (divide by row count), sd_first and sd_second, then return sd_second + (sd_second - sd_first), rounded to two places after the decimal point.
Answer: 0.18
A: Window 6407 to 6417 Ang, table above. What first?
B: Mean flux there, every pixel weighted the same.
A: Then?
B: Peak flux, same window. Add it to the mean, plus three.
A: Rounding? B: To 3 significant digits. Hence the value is 6.05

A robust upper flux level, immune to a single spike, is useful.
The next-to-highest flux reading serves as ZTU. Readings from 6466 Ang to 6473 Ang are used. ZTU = 1.57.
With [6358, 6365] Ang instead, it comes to 1.63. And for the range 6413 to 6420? 1.42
